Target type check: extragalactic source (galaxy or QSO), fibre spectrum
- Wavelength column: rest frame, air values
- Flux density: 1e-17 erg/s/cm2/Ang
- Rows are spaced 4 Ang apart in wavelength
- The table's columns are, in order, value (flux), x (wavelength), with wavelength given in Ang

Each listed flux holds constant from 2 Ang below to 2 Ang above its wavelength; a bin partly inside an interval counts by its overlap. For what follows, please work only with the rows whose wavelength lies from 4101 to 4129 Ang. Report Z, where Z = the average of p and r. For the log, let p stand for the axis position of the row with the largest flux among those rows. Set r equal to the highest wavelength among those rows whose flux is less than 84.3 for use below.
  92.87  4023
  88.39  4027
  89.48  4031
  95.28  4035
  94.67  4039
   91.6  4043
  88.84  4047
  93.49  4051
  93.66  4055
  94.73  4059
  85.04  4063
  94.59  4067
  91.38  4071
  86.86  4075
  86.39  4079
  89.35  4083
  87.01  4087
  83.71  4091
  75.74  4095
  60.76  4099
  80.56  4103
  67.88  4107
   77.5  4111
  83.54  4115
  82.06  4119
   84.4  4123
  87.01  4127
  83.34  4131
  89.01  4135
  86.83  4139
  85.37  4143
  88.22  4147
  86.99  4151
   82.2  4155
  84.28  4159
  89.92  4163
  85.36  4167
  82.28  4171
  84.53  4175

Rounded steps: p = 4127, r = 4119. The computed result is 4123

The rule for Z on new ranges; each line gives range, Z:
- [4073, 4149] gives 4107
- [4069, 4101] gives 4085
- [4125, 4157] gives 4145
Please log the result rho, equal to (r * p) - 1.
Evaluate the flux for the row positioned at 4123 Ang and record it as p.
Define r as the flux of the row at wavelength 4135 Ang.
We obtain 7511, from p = 84.4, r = 89.01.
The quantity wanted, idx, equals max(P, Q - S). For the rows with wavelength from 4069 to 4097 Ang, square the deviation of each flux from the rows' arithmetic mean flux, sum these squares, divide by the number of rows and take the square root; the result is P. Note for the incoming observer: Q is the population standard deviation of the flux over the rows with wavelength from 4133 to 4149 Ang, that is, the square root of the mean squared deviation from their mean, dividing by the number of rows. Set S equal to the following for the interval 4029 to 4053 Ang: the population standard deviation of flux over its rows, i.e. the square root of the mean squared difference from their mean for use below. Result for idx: 4.7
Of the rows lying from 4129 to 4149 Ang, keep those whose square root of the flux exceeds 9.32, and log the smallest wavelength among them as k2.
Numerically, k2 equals 4135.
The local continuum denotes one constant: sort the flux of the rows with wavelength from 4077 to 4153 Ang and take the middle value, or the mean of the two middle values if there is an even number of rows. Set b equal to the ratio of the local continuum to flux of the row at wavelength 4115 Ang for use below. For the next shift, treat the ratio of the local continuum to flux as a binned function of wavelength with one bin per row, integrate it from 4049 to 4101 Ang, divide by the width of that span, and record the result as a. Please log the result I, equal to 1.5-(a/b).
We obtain 0.52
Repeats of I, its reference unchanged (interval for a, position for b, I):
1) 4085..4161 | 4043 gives 0.37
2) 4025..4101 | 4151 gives 0.50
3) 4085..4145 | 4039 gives 0.32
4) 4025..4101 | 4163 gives 0.47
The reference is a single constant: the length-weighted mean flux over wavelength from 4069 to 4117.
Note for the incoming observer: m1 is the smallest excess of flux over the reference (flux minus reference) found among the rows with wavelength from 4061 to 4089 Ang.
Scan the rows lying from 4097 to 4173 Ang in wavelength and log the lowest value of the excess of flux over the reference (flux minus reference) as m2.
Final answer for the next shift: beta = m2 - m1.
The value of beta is -24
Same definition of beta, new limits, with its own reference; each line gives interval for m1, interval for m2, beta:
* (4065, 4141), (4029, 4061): 28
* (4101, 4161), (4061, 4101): -7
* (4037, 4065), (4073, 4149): -24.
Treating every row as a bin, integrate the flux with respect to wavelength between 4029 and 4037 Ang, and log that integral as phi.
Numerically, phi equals 739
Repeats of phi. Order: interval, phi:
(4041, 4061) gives 1849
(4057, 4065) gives 719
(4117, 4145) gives 2392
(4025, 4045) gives 1838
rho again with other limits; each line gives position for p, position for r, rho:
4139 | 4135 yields 7728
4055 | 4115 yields 7823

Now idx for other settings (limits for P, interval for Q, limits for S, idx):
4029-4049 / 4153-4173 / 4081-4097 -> 2.6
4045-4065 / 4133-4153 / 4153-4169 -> 3.7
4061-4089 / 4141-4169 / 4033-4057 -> 3.1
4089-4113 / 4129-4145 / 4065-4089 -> 7.8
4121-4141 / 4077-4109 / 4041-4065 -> 6.1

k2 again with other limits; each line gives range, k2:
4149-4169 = 4151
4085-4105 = 4087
